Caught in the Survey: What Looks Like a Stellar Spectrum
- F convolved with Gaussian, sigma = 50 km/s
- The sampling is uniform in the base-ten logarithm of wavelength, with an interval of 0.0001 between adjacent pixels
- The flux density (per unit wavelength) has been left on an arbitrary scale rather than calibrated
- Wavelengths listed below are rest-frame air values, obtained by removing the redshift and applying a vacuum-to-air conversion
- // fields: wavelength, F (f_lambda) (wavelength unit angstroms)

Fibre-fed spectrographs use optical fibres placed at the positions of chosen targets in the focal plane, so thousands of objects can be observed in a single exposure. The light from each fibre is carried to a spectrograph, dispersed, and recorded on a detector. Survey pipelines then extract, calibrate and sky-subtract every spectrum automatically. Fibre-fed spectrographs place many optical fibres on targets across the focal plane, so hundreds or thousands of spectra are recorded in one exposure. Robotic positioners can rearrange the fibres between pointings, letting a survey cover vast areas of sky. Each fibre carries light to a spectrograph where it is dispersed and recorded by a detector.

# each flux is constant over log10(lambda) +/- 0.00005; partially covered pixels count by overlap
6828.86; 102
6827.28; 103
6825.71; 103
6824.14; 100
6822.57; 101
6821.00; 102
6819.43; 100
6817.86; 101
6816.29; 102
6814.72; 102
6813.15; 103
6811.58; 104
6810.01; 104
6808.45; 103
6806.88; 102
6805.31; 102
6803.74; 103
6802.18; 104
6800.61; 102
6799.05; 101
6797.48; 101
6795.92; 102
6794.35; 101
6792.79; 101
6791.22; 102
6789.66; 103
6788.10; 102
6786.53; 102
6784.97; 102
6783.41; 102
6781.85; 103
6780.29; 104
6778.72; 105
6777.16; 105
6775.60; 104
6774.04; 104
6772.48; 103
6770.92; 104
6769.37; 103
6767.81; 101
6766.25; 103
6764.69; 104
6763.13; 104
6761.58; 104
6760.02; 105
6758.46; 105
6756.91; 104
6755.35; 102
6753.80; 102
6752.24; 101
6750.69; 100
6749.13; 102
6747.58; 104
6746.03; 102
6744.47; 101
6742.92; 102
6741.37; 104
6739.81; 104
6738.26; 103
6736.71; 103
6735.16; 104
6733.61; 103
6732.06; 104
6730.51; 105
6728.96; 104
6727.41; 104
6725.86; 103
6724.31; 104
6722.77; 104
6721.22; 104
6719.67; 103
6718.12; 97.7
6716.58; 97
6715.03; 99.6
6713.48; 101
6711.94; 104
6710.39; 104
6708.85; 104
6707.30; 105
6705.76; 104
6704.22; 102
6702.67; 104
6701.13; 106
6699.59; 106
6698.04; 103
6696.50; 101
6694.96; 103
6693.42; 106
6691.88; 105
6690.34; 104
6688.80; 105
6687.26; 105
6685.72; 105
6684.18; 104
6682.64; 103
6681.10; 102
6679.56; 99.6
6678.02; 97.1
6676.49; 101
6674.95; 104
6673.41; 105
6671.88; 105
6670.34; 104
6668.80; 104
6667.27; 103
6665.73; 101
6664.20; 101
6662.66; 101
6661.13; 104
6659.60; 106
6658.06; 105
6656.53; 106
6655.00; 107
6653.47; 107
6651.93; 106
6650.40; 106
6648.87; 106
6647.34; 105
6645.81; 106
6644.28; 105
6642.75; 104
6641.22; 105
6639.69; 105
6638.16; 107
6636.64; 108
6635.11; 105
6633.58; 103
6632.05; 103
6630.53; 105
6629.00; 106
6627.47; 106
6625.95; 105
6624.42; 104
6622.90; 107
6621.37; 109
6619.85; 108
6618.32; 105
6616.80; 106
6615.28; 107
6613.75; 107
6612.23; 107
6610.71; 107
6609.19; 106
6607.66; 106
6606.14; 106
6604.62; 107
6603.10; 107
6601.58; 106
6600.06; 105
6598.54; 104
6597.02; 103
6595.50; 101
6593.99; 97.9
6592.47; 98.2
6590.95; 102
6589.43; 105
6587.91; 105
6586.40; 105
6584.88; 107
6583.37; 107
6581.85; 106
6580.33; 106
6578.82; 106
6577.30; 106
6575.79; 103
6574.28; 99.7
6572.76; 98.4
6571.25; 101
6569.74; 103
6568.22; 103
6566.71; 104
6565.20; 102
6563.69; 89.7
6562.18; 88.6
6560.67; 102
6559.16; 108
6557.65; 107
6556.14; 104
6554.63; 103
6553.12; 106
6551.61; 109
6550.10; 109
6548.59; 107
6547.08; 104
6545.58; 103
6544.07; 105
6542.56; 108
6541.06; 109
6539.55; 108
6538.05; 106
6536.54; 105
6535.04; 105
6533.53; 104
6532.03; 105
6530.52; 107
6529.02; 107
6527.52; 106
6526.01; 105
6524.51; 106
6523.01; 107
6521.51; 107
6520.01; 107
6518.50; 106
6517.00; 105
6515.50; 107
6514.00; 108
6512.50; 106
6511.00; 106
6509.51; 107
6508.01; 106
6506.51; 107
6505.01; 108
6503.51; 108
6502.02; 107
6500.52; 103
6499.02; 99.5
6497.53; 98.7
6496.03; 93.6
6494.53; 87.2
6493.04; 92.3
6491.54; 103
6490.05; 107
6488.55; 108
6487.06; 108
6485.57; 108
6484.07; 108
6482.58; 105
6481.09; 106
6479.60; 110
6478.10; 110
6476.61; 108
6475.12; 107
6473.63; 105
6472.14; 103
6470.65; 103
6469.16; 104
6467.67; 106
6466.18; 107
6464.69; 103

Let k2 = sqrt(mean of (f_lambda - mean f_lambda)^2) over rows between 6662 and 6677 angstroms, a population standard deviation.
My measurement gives 1.6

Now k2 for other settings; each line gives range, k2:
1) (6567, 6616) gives 2.8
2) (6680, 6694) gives 1.2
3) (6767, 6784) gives 1.2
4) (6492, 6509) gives 6.9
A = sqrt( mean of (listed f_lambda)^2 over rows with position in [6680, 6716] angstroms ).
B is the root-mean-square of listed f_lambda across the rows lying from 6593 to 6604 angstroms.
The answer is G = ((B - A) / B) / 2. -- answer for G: -0.0014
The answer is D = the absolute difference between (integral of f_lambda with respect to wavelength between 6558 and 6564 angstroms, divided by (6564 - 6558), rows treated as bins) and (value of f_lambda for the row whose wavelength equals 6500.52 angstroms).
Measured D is 4.7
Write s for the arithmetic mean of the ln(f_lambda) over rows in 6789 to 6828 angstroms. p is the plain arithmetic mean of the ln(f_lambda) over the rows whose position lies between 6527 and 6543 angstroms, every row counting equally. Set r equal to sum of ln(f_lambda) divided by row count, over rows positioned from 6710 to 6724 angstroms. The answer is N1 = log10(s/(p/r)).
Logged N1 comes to 0.661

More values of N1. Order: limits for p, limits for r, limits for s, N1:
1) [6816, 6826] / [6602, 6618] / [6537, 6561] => 0.674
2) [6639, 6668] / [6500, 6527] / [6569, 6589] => 0.669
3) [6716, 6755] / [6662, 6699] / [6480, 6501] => 0.665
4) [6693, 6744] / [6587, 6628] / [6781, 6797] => 0.667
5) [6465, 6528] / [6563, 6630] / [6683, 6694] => 0.667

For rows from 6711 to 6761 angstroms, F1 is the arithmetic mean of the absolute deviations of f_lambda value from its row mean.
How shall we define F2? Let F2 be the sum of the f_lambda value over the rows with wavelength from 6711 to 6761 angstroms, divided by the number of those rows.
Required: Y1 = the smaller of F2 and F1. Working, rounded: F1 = 1.5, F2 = 103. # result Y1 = 1.5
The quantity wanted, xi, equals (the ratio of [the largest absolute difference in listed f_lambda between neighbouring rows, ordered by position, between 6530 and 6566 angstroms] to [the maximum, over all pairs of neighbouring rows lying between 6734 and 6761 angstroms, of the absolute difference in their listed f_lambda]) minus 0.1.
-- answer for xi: 6.6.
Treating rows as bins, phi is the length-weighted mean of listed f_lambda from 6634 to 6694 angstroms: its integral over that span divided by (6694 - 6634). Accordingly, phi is 104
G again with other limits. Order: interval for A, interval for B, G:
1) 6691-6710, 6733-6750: -0.0057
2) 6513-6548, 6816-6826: -0.0237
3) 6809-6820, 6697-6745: 0.0040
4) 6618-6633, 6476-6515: -0.0053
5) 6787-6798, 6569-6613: 0.0120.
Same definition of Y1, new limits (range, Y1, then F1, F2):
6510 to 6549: 1.1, 1.1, 106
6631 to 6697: 1.7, 1.7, 104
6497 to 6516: 2.3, 2.3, 105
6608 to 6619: 0.7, 0.7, 106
